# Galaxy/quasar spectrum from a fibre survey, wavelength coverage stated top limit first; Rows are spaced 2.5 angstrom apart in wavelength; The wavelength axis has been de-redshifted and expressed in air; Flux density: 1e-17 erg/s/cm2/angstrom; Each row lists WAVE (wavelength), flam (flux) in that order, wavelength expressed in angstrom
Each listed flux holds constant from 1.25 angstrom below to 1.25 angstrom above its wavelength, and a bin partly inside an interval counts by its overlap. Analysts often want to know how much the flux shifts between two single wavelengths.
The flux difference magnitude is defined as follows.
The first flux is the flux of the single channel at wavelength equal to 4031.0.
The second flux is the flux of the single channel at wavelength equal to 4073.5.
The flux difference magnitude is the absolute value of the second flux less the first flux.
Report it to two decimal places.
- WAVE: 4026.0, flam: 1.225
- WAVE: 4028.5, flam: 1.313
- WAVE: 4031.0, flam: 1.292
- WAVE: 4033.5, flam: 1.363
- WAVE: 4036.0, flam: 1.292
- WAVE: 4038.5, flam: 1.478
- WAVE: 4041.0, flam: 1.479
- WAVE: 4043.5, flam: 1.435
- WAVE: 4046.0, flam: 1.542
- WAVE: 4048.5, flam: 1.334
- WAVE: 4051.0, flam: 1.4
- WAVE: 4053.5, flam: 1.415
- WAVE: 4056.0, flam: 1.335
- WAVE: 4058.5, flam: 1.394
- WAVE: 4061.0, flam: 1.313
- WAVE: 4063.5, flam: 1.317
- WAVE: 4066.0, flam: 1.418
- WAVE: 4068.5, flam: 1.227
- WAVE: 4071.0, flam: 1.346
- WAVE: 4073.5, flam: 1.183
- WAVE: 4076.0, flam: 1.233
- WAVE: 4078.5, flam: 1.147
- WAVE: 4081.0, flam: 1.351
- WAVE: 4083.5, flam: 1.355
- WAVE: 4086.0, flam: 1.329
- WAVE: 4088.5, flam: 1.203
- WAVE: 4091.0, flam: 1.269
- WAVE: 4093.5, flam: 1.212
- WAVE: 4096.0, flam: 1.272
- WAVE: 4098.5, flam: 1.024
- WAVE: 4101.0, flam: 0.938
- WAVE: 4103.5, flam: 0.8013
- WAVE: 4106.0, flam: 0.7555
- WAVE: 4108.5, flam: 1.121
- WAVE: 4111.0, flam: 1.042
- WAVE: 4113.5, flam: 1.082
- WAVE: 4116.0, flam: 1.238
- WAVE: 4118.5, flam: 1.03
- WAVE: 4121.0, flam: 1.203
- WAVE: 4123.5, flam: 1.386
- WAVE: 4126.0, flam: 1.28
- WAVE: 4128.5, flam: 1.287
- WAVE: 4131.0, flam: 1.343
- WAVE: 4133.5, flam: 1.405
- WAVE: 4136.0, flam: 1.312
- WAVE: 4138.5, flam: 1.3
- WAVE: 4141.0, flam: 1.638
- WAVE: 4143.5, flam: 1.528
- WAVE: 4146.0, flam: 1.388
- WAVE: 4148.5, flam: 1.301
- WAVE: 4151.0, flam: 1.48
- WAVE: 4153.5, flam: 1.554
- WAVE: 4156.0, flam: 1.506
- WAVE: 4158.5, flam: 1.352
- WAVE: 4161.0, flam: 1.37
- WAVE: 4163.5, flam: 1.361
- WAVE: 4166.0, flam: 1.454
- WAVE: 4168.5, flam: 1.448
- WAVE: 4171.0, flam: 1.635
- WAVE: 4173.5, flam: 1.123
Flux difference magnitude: 0.11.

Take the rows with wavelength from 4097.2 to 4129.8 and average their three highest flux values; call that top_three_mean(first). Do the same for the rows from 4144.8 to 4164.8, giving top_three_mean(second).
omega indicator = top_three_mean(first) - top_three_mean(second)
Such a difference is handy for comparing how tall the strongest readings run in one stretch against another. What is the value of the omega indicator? -0.20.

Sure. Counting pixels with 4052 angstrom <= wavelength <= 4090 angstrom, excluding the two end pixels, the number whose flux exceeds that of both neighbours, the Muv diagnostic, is 5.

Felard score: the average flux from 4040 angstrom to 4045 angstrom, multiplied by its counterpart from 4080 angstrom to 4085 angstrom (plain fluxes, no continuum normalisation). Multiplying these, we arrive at 1.97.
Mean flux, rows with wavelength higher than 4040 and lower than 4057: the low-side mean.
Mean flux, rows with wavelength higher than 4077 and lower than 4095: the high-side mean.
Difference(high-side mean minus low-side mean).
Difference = -0.15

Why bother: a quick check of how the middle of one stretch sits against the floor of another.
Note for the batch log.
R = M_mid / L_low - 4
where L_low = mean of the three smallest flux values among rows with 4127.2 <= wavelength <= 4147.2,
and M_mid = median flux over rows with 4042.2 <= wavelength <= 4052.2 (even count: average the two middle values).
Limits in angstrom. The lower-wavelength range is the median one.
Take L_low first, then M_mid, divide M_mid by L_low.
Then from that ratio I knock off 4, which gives -2.91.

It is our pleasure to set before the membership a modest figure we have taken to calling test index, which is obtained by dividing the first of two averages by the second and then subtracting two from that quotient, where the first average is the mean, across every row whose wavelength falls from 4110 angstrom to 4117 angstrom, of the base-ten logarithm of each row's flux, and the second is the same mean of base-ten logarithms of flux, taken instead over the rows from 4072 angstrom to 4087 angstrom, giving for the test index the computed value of -1.5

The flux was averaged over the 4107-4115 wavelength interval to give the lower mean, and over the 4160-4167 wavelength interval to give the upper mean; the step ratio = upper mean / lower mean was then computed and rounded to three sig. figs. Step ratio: 1.29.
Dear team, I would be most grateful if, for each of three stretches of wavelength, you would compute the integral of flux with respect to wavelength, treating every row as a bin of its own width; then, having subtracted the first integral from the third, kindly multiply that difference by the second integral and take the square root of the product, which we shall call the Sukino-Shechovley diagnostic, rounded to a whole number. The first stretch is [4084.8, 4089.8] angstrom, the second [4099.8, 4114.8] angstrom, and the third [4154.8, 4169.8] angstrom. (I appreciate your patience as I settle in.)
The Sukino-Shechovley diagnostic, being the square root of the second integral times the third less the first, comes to 15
